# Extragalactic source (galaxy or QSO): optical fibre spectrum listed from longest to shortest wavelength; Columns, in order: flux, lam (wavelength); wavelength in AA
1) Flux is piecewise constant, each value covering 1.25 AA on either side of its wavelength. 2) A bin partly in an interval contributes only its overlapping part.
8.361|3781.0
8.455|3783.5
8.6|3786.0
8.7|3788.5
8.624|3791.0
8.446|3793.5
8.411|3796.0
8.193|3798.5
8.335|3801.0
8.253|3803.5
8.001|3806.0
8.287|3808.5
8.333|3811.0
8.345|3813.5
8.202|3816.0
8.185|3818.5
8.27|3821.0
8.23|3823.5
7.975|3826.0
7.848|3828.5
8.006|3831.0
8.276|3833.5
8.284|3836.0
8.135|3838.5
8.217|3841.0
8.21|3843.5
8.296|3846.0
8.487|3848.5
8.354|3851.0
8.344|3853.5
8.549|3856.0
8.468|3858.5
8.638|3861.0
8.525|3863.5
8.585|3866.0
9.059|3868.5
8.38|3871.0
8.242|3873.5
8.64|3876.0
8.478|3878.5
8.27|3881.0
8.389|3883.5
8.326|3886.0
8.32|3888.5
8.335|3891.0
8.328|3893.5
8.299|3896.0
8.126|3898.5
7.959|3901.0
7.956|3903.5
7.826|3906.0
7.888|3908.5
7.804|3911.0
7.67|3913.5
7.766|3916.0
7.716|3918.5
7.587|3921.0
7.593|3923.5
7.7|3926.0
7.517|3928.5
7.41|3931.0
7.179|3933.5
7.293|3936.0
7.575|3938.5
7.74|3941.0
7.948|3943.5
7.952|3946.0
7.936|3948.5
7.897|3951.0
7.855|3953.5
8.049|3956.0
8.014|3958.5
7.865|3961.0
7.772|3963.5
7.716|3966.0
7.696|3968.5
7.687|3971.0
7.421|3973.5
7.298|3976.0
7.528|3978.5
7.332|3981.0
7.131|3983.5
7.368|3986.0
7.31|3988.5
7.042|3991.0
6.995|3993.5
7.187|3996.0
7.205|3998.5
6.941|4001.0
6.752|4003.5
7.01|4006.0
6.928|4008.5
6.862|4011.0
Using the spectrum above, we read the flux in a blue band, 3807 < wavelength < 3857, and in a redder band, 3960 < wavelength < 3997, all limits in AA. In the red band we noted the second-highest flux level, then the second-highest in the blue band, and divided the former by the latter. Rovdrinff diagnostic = 0.92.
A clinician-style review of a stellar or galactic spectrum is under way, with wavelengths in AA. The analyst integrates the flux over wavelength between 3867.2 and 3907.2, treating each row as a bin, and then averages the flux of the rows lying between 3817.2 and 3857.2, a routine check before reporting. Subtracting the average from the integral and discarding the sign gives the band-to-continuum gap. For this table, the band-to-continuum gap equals 324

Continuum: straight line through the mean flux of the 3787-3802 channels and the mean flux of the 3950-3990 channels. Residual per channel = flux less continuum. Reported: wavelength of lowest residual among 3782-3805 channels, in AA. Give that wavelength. 3798.5 AA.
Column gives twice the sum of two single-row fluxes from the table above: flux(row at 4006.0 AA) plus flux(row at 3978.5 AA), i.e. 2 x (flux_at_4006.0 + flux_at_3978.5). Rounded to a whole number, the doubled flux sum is 29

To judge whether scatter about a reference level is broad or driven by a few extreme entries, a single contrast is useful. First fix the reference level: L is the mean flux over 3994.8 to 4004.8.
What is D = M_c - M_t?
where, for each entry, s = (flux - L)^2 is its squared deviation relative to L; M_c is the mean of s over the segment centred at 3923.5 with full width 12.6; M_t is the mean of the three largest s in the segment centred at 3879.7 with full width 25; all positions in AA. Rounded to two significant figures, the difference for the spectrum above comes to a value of -2.6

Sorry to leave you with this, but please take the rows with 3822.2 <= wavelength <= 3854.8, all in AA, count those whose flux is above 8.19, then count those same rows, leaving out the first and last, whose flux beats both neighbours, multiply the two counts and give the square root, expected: 5.2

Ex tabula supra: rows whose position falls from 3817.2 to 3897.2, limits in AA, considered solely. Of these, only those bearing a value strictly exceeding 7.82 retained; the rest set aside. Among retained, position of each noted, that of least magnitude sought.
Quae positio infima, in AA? 3818.5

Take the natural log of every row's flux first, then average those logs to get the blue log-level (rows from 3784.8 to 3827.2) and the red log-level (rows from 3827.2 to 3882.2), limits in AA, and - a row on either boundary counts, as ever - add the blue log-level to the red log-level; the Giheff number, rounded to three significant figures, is 4.24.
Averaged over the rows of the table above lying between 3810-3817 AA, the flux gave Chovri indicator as 8.3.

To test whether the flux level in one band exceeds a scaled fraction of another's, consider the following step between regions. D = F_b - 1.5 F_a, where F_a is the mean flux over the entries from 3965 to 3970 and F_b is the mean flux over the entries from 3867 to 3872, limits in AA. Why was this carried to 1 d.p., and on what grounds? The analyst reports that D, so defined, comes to -2.8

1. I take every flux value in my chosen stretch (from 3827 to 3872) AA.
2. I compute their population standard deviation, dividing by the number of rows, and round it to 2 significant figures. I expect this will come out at 0.26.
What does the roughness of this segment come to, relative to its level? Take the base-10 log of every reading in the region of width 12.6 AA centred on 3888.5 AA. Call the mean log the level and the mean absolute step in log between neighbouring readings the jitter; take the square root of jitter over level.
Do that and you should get 0.036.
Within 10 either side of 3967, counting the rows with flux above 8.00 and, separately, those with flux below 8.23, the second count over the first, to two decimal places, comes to 8.00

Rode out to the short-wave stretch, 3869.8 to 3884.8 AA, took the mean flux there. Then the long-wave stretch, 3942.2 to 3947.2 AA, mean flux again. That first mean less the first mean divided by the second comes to 7.34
